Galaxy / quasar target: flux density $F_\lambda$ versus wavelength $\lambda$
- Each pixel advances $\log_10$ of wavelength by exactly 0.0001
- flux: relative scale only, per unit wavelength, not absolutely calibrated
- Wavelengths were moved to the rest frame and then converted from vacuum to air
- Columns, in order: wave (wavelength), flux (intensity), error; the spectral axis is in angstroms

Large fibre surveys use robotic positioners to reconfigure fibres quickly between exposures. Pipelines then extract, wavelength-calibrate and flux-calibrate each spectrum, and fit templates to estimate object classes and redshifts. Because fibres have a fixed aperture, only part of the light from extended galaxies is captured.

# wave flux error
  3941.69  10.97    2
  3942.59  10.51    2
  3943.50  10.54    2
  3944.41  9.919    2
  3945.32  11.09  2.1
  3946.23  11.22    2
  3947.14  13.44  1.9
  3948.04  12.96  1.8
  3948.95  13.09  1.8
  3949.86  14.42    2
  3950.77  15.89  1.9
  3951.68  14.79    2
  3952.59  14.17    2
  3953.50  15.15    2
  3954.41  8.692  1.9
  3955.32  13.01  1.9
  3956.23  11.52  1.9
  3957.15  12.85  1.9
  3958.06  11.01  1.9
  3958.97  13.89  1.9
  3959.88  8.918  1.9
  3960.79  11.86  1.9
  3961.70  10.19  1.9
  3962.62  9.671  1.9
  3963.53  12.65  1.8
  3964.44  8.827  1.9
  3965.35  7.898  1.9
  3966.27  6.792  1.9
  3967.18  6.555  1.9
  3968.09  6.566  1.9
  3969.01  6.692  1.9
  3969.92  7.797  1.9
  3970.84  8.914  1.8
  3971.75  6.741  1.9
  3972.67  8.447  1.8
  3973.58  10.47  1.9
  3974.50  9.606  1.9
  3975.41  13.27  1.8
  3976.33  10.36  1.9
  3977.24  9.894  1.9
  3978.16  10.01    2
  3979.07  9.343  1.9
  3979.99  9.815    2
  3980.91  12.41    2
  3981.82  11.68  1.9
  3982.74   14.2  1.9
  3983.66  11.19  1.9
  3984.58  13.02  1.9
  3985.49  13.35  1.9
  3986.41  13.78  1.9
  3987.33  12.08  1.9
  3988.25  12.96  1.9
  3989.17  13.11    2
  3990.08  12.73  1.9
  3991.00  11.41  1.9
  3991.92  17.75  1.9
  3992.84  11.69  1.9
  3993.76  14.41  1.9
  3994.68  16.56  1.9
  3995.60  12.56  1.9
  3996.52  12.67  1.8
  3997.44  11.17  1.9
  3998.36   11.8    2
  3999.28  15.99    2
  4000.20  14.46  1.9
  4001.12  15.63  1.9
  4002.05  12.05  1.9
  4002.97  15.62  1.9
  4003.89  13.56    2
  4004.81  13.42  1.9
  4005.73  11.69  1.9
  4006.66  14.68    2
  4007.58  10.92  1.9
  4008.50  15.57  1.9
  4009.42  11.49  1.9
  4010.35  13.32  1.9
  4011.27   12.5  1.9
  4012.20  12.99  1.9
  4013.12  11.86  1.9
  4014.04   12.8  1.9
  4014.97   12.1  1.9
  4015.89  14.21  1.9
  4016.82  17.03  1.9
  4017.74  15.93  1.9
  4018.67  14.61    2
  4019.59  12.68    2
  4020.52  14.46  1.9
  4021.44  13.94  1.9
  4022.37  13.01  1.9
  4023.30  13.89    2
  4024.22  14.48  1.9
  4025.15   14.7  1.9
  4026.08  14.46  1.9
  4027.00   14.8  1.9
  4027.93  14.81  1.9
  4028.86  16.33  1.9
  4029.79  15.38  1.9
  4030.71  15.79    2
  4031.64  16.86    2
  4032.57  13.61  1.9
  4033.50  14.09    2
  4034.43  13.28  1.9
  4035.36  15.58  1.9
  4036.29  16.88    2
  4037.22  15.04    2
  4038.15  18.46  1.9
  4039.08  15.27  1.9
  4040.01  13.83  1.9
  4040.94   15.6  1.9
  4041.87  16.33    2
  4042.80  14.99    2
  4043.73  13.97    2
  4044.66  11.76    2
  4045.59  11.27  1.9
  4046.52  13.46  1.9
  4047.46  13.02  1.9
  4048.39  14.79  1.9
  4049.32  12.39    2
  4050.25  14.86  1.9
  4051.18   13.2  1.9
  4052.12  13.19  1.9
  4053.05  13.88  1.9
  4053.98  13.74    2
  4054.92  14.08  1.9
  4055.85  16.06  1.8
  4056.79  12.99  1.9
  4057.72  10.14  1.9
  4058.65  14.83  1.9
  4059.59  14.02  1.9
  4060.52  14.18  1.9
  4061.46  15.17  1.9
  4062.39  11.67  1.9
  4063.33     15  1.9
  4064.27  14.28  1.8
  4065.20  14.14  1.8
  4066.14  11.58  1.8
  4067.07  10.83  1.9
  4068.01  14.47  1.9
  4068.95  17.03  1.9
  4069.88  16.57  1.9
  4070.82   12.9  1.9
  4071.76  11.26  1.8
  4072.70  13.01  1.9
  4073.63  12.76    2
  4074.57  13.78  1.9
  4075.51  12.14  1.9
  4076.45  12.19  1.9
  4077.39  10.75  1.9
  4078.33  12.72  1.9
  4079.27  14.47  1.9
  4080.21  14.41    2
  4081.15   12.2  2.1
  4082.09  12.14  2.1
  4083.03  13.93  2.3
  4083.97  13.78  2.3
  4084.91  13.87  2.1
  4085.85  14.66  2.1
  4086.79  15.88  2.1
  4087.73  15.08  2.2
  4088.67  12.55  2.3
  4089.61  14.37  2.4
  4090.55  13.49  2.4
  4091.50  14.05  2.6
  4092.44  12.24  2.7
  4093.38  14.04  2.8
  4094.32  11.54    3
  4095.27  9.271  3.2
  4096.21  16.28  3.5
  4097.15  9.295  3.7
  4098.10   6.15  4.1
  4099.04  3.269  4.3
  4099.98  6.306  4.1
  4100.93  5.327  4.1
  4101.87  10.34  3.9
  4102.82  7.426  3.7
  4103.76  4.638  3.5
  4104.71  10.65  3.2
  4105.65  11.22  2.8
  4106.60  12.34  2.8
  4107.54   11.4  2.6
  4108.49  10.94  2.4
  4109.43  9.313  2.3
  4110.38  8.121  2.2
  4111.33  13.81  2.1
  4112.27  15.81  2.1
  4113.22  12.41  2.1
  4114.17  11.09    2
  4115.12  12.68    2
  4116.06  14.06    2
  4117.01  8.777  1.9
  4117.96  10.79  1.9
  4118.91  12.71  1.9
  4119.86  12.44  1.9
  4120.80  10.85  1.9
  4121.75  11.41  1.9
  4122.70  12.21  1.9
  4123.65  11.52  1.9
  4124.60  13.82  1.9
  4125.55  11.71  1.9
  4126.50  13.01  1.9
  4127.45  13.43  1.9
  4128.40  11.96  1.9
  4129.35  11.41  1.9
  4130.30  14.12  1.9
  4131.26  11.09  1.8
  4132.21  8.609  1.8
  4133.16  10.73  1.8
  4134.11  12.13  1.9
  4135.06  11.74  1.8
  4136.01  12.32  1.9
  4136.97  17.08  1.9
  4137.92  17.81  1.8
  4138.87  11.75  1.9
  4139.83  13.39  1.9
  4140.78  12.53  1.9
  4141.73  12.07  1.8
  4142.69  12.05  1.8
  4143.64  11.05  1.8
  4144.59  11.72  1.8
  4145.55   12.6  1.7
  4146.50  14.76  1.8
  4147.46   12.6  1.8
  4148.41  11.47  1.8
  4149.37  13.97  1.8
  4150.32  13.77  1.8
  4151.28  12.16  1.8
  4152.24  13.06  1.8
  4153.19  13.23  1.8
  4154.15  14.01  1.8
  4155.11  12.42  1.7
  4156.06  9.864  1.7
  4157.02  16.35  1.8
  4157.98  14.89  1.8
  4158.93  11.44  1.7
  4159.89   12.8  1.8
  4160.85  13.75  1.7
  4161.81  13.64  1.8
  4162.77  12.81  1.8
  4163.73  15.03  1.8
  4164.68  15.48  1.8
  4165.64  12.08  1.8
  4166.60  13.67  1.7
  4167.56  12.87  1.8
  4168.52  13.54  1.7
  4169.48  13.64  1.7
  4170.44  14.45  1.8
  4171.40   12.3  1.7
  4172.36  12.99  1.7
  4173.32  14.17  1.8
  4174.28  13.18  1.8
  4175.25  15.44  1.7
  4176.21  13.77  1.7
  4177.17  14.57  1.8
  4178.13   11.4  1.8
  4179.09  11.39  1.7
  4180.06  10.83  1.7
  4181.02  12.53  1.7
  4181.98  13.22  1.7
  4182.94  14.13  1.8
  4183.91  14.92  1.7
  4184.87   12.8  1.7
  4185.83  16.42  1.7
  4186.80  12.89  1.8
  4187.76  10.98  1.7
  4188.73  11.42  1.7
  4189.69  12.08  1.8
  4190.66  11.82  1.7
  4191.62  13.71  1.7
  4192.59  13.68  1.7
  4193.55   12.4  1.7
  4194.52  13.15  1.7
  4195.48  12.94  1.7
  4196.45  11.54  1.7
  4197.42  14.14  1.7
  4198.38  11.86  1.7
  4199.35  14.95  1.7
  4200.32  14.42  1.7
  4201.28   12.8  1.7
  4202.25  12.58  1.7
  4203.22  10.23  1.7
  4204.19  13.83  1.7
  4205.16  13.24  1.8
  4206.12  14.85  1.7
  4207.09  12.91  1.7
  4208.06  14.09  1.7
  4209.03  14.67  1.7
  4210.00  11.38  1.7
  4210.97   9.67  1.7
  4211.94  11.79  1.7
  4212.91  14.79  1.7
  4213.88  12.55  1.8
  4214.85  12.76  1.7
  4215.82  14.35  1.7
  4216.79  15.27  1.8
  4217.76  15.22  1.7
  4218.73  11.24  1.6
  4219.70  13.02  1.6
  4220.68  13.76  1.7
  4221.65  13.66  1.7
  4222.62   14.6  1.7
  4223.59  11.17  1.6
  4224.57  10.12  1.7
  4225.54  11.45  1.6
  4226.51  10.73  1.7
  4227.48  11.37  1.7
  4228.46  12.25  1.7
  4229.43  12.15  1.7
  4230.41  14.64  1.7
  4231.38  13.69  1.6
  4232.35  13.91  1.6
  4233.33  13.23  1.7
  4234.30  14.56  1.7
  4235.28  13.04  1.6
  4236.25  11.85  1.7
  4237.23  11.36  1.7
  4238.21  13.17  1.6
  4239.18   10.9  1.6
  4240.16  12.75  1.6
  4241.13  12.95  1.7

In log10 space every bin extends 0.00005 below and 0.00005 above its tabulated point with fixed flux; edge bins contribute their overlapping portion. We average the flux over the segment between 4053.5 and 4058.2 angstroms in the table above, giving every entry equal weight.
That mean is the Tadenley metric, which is 13.4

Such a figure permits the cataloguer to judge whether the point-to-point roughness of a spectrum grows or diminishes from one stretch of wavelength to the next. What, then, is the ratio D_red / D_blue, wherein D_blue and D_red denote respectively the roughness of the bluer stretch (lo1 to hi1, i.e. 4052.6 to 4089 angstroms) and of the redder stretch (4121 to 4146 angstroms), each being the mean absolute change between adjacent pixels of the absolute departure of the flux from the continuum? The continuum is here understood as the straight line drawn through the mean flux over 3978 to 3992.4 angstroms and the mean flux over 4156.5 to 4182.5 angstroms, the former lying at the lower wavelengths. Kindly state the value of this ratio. 1.1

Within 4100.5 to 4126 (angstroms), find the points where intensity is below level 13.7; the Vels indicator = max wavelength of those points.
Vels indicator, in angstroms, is 4125.55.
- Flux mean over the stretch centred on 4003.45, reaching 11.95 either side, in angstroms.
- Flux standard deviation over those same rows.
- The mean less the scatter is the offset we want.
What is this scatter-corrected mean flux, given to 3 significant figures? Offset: 11.6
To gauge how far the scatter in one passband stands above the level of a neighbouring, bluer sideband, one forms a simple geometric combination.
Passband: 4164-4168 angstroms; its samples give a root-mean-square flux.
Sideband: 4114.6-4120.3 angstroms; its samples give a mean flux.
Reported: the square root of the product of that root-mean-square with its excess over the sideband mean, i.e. 4.8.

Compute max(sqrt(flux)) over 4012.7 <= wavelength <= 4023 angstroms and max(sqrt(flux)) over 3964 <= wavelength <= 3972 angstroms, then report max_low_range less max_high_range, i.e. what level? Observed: -1.1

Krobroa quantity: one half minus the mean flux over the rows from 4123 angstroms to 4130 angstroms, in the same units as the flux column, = -11.9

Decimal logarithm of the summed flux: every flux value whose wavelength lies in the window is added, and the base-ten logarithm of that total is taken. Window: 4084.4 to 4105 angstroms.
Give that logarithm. 2.38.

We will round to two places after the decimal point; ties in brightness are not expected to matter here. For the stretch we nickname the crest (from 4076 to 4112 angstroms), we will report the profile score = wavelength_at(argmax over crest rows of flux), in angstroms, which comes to 4096.21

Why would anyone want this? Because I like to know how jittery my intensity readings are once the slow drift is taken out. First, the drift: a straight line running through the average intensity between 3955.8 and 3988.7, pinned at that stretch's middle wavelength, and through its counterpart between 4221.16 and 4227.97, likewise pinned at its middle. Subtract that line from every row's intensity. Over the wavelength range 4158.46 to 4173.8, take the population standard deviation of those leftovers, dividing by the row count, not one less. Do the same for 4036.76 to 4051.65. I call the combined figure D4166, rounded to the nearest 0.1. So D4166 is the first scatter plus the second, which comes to 2.8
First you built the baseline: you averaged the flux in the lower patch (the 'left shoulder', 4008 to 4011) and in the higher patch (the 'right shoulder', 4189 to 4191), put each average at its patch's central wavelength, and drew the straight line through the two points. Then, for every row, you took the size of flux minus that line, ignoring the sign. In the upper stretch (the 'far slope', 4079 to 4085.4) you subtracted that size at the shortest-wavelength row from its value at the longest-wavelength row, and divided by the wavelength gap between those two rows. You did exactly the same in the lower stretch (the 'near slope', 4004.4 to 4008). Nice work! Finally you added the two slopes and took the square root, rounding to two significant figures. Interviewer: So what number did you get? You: 0.89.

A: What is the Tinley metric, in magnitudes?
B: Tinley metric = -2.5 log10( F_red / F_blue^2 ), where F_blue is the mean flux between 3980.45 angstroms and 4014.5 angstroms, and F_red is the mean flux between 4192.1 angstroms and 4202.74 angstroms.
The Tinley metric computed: 2.81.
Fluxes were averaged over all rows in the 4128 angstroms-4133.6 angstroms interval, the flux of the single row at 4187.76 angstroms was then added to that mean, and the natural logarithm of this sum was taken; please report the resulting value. 3.10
